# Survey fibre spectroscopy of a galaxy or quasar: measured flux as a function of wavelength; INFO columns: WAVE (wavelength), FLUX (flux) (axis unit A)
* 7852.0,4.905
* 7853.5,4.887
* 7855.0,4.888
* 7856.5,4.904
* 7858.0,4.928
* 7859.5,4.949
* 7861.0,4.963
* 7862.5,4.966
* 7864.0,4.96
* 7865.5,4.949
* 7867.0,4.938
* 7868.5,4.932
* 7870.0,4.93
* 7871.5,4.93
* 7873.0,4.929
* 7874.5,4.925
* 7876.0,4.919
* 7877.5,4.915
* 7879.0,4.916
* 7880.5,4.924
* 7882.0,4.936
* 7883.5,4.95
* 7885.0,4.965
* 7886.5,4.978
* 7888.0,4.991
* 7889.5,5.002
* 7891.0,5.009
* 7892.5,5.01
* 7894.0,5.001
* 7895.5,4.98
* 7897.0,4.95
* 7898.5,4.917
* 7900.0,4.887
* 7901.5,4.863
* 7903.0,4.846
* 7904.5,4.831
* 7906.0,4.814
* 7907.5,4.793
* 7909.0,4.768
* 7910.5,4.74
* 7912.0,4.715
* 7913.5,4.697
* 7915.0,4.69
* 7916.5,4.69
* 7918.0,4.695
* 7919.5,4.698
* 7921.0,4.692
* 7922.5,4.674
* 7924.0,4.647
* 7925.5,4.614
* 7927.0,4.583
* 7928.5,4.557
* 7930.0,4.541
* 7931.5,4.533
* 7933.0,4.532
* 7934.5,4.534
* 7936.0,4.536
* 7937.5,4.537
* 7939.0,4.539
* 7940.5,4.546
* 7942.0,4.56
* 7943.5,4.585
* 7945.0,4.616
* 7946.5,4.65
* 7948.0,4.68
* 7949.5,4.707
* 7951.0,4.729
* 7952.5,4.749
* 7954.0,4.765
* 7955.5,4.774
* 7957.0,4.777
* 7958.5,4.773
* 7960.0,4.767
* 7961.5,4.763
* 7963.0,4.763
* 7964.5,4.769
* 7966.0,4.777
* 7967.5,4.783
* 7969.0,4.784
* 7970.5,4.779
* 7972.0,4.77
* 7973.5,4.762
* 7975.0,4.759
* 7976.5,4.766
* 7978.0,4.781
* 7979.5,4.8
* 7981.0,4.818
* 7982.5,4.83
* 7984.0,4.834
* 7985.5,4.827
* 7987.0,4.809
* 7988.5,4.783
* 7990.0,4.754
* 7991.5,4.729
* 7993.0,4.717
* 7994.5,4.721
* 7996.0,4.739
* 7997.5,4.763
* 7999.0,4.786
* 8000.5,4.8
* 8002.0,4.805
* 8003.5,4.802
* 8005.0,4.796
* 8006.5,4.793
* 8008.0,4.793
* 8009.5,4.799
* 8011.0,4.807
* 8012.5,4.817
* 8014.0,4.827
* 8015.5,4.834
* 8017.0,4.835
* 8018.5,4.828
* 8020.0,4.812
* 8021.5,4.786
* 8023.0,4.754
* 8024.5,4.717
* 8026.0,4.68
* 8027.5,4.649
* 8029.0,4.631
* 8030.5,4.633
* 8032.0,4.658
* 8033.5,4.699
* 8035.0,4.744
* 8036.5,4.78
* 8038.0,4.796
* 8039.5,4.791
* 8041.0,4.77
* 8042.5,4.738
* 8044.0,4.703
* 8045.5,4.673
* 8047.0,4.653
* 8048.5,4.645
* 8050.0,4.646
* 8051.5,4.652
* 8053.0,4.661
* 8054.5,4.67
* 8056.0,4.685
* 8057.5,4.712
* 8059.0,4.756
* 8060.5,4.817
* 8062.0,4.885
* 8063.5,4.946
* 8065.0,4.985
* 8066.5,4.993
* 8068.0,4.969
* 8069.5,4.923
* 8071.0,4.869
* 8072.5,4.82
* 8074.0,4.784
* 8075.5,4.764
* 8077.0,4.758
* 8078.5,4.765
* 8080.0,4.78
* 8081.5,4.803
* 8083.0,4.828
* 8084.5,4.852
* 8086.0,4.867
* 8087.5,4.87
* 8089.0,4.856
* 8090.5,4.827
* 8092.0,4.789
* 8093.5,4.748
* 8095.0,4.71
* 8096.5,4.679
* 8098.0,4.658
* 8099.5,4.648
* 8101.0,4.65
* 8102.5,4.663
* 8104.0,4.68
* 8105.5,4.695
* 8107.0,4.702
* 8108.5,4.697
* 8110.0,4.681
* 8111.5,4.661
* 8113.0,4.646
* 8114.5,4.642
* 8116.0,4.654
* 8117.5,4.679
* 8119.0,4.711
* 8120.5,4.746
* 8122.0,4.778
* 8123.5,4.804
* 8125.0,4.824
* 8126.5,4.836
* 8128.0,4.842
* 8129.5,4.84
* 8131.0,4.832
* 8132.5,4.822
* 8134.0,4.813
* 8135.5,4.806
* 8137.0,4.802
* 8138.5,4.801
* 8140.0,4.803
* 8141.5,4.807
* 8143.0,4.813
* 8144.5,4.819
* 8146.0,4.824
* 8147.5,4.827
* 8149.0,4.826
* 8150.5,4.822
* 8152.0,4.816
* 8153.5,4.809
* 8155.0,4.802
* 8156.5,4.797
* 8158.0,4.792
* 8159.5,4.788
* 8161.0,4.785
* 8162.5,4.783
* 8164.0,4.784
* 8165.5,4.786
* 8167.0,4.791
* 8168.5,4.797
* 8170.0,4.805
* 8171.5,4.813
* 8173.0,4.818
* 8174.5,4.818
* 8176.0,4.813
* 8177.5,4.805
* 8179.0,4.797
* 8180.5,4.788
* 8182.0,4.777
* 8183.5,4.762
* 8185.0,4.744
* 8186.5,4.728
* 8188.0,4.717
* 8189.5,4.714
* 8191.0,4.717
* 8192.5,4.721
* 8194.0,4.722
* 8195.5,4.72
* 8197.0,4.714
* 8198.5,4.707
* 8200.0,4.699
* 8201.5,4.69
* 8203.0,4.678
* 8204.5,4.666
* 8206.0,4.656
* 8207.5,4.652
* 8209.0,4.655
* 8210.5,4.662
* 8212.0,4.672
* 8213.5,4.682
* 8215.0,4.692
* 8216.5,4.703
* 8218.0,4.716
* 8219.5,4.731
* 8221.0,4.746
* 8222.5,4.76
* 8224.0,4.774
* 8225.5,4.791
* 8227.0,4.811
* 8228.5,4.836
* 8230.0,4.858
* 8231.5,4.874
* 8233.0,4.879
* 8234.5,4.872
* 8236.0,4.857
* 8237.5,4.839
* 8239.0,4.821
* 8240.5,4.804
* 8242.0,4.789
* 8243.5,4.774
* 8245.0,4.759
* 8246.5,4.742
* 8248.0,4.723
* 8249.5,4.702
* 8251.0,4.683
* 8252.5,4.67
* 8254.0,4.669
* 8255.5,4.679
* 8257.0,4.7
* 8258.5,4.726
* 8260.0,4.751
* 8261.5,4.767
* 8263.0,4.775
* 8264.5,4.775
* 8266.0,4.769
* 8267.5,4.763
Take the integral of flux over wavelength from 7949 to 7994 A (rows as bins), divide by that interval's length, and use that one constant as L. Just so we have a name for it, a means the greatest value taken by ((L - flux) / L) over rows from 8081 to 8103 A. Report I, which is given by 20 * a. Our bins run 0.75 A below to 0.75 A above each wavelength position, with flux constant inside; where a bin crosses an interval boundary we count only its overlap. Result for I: 0.53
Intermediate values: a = 0.026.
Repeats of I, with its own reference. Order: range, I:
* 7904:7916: 0.35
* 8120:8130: 0.11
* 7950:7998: 0.24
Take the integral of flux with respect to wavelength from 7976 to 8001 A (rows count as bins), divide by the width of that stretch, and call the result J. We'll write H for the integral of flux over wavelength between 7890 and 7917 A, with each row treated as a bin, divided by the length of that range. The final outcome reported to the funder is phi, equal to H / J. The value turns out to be 1.01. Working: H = 4.85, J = 4.78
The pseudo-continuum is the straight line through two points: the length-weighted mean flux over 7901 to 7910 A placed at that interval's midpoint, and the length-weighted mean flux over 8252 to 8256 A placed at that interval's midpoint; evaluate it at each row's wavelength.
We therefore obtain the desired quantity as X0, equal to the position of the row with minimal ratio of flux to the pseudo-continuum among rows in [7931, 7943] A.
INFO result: 7933.0 A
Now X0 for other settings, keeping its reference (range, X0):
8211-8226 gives 8212.0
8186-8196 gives 8189.5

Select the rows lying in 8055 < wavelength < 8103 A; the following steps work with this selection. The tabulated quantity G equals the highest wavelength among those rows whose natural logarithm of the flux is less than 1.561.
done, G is 8102.5 A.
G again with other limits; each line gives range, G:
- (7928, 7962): 7961.5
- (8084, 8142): 8120.5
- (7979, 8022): 7997.5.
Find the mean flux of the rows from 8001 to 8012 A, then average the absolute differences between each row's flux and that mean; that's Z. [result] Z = 0.005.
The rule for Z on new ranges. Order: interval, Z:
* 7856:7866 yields 0.017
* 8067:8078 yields 0.068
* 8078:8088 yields 0.035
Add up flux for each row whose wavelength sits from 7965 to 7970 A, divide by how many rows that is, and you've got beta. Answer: 4.78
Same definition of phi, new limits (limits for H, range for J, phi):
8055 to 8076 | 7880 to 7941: 1.02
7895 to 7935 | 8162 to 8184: 0.98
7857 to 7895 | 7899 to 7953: 1.06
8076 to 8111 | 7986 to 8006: 1.00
